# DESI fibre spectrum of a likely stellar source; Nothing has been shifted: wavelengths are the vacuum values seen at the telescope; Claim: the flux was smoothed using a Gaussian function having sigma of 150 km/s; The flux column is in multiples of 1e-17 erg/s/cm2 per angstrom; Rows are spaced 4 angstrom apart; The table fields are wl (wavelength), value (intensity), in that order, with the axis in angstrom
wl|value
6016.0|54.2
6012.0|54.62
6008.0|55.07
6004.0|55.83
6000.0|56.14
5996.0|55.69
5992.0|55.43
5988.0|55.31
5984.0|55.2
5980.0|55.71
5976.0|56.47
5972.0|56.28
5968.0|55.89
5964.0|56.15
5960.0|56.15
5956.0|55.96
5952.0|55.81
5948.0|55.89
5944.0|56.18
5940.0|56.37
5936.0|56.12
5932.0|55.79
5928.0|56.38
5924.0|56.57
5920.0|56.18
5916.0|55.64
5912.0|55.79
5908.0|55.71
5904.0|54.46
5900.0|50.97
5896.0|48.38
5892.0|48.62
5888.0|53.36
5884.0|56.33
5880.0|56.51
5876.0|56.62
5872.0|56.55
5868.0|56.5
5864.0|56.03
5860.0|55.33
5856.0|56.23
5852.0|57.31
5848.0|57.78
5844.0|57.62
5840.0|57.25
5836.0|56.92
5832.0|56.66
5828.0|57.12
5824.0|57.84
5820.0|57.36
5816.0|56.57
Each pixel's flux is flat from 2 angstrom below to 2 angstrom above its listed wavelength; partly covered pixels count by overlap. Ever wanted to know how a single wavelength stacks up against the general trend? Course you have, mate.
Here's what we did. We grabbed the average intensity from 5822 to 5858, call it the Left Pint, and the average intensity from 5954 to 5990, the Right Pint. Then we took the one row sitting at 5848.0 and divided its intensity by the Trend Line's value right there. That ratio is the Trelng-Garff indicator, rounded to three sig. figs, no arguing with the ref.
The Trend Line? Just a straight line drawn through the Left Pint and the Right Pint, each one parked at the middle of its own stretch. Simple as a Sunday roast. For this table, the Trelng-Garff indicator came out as 1.01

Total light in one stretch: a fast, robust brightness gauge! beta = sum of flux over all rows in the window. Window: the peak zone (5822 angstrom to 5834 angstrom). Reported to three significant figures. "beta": 172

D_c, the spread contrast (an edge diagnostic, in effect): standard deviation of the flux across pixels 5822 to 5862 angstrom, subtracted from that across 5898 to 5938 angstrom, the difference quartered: 0.2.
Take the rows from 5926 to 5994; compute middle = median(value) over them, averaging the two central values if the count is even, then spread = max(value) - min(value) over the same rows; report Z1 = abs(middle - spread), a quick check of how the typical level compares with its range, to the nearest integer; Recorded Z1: 55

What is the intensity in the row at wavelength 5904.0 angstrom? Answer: 54.46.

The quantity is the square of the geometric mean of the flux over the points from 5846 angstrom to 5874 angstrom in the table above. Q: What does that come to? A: 3195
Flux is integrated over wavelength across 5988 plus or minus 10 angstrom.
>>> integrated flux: 1109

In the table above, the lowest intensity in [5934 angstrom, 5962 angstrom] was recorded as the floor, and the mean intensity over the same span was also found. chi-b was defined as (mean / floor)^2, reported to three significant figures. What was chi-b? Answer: 1.01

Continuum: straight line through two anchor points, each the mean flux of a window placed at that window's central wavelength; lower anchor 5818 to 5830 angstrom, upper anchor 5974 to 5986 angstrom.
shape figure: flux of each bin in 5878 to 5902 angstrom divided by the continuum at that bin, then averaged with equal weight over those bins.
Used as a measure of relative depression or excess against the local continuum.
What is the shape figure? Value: 0.92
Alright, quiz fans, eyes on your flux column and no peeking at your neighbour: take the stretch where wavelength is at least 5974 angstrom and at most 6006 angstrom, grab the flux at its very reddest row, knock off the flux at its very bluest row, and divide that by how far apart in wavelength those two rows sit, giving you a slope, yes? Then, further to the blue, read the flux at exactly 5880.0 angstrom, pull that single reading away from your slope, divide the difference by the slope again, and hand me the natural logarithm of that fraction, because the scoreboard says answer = 7.8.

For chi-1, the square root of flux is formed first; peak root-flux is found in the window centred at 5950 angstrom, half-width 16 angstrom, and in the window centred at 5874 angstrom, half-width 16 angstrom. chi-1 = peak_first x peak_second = 56.5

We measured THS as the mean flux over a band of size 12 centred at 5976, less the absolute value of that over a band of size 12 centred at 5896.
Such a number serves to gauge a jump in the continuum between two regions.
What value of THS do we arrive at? 6.8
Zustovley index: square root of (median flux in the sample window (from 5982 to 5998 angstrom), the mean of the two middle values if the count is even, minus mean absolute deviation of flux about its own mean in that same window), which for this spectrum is 7.43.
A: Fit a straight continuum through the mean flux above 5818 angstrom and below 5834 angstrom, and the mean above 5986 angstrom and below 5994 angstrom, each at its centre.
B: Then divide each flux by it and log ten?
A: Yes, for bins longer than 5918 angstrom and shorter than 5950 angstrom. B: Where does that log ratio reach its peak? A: 5924.0 angstrom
